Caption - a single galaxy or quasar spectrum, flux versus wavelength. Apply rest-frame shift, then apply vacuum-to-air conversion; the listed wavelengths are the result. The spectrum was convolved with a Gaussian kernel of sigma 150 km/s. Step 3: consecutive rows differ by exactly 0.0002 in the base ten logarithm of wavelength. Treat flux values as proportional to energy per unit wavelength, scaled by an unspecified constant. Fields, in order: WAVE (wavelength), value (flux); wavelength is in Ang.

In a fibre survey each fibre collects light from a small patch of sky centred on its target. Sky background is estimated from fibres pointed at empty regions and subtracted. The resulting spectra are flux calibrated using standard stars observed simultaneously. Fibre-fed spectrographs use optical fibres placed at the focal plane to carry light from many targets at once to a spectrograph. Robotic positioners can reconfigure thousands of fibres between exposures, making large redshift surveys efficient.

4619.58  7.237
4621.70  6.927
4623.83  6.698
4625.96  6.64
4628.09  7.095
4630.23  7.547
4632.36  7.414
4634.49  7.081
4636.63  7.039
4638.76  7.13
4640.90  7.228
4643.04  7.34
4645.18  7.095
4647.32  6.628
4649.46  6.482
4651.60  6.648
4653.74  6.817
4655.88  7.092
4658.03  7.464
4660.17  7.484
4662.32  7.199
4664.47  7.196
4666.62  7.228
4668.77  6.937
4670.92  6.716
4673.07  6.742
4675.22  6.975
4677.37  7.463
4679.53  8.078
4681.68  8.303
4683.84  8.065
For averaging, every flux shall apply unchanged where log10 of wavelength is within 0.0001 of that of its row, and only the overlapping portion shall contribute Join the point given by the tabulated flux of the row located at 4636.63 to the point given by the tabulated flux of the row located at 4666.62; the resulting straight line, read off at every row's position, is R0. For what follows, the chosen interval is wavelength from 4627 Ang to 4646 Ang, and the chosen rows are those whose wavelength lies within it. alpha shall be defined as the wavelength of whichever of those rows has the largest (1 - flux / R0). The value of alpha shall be 4636.63 Ang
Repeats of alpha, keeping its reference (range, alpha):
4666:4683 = 4670.92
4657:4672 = 4670.92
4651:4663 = 4651.60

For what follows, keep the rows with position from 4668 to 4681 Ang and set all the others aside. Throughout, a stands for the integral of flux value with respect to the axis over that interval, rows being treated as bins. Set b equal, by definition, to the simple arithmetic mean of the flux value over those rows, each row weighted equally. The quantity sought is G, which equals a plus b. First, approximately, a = 93.6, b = 7.15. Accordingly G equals 100.7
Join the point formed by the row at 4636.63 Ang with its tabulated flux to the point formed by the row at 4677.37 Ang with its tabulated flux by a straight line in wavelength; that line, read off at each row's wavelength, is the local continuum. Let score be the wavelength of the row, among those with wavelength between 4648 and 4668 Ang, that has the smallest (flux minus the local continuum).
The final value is 4649.46 Ang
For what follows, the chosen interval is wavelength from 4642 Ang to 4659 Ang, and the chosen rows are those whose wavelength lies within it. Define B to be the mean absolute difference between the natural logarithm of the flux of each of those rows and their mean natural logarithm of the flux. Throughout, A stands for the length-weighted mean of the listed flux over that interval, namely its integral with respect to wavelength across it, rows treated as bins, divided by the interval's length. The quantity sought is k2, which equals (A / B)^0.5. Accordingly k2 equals 12.6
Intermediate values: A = 6.94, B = 0.0435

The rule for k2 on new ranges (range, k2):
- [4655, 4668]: 20.1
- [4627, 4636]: 16.4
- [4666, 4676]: 17.7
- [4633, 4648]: 18.8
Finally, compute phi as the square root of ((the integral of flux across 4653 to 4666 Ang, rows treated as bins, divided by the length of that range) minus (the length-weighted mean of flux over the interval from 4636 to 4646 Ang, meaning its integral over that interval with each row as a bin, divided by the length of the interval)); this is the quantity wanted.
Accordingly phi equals 0.2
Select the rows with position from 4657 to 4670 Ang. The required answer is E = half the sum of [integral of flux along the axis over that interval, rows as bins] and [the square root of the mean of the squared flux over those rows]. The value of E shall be 50.7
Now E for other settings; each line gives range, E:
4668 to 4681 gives 50.4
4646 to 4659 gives 48.0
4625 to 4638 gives 50.0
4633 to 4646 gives 50.1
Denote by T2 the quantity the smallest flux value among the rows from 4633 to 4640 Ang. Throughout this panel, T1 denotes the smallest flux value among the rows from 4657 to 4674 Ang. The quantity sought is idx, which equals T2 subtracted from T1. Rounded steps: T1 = 6.716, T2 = 7.039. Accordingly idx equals -0.3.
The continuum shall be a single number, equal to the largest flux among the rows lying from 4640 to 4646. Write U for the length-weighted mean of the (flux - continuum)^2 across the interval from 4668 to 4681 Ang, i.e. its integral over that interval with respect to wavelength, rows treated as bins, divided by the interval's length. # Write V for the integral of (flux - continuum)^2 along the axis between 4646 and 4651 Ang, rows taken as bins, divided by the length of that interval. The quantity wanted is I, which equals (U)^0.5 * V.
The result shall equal 0.31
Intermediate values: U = 0.29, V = 0.58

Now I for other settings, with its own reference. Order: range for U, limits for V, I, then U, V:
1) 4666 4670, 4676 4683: 0.16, 0.11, 0.48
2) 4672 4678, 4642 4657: 0.13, 0.18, 0.30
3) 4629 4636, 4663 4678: 0.03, 0.04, 0.16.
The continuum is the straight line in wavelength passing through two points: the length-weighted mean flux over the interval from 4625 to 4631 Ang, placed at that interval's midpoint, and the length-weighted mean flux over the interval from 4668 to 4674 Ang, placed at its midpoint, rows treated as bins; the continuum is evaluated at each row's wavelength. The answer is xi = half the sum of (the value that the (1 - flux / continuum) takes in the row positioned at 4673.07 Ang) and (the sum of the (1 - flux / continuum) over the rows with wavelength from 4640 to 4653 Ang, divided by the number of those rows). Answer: 0.007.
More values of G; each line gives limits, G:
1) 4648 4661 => 97.8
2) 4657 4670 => 101.4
